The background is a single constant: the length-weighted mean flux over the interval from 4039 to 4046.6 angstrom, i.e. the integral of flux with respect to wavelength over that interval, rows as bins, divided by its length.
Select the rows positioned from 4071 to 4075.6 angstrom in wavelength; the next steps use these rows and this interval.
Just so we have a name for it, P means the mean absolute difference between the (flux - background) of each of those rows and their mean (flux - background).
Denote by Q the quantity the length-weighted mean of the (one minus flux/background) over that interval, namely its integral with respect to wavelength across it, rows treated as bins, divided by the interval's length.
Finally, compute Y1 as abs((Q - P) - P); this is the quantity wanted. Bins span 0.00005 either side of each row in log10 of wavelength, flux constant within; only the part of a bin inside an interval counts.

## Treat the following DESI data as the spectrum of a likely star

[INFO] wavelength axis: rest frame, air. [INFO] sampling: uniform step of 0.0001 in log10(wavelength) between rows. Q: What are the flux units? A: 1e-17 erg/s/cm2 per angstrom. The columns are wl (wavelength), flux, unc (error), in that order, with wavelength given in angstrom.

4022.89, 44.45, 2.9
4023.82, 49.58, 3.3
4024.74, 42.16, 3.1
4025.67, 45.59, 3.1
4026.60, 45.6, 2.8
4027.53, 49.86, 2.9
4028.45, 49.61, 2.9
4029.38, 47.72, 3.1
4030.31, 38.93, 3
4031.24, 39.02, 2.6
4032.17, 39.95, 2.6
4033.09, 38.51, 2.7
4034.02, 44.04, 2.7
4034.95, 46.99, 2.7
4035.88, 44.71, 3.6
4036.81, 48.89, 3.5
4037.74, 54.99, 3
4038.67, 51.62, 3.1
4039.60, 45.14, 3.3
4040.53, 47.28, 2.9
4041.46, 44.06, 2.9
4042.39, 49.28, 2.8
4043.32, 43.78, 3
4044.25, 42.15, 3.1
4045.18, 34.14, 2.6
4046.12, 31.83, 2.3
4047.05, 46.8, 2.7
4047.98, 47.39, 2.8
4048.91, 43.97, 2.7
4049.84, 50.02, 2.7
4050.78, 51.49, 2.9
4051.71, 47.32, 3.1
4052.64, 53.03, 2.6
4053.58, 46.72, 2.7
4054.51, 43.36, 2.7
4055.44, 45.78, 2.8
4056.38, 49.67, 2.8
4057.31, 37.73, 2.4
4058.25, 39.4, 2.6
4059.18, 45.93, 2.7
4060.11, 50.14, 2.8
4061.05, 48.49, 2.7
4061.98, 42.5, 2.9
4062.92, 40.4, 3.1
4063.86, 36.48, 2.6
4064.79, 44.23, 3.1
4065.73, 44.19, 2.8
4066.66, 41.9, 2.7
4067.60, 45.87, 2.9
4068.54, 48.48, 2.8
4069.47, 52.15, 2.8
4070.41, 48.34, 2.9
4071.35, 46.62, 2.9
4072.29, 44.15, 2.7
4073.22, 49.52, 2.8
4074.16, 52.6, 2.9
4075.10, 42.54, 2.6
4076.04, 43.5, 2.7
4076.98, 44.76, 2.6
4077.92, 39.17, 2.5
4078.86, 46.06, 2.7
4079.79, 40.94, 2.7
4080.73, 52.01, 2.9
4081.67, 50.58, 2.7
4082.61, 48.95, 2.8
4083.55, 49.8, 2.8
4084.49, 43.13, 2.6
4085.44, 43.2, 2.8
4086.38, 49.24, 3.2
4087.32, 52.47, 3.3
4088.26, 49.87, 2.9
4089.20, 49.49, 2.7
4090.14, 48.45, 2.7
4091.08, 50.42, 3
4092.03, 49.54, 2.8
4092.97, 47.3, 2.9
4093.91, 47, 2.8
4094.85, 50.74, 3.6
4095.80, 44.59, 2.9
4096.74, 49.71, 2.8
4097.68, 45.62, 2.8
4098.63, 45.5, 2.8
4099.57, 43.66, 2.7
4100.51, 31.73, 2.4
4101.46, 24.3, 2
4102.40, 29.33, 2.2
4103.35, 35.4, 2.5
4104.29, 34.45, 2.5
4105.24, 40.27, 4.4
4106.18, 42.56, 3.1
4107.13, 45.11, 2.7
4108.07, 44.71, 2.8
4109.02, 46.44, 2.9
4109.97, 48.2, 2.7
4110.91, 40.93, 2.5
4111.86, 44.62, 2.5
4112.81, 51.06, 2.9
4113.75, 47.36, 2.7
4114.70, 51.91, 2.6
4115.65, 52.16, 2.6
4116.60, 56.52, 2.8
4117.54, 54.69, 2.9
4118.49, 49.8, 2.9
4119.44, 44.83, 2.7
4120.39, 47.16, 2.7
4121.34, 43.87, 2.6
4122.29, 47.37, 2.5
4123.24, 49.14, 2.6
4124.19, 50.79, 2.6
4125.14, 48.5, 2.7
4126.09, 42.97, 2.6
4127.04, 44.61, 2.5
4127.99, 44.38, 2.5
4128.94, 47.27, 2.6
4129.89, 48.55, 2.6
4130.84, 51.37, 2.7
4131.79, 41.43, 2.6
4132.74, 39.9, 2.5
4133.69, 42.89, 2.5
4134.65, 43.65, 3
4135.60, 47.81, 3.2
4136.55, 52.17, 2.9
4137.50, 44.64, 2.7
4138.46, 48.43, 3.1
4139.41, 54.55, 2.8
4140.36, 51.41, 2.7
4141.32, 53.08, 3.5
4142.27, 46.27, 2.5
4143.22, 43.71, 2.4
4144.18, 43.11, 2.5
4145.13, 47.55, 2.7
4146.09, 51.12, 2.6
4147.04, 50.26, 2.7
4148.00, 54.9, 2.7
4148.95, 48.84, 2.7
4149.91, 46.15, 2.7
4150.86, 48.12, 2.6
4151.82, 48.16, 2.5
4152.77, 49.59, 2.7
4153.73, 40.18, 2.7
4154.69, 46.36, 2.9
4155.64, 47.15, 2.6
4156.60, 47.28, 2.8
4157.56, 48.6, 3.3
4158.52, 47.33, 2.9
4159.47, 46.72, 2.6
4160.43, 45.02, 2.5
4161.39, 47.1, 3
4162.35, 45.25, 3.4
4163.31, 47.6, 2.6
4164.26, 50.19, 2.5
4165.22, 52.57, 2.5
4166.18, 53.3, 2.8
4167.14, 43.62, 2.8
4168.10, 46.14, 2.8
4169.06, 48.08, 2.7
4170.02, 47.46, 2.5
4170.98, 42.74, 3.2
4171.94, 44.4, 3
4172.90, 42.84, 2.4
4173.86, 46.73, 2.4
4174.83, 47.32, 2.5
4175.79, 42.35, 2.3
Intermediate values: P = 3.2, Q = -0.111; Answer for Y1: 6.5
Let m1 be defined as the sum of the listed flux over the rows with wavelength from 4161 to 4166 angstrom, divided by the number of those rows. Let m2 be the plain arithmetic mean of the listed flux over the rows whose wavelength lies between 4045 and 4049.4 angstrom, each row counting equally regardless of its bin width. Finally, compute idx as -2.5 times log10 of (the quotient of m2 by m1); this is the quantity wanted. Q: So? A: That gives 0.19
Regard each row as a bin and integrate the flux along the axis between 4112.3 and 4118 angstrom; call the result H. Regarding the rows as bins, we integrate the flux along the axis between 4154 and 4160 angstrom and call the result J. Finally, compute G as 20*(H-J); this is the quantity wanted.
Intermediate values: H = 298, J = 282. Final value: 322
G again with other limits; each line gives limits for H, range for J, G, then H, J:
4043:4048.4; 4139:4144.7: -1130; 221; 277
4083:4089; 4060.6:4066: 1156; 288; 230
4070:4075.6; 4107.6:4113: 357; 265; 247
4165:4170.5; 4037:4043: -520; 266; 292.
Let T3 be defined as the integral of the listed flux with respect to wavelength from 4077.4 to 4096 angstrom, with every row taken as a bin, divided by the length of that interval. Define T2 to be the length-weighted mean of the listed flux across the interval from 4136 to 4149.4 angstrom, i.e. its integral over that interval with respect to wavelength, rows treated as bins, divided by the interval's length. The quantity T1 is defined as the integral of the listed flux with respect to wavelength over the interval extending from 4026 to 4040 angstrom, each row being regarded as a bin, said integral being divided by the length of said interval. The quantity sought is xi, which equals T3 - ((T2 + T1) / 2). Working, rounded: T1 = 45.7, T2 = 49.3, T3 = 47.7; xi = 0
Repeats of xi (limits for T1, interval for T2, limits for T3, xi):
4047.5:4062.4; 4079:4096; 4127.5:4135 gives -2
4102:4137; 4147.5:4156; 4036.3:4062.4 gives -1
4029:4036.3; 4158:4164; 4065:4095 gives 3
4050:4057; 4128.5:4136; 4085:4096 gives 2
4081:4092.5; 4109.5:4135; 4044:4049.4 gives -7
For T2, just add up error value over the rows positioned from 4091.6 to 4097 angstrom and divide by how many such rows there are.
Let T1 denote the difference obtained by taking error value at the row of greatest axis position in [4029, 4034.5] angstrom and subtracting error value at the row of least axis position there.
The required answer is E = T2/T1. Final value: -7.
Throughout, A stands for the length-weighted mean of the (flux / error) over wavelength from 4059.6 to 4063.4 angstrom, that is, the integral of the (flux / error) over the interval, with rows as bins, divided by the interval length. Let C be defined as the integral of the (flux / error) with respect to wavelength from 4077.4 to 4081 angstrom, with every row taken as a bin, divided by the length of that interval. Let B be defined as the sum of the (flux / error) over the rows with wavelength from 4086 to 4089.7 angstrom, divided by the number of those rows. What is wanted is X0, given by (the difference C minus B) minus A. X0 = -16.2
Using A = 15.9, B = 16.7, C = 16.4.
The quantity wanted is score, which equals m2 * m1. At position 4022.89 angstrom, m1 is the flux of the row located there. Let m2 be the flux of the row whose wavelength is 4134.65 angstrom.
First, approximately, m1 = 44.45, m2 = 43.65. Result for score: 1940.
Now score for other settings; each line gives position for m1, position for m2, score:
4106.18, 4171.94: 1890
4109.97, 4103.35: 1706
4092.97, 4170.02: 2245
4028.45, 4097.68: 2263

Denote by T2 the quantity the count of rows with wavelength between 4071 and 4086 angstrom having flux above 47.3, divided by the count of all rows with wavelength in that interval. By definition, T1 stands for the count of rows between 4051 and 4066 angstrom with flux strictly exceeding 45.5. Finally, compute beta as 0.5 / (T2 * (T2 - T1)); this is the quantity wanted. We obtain -0.17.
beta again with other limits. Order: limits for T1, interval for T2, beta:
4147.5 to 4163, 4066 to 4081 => -0.11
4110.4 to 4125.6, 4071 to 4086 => -0.11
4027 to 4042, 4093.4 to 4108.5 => -0.51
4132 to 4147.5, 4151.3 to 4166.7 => -0.11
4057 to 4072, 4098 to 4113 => -0.51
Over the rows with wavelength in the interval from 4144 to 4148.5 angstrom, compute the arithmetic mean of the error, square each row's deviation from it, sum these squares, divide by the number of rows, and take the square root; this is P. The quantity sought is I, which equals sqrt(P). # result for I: 0.28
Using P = 0.08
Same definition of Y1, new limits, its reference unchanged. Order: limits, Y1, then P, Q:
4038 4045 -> 5.6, 2.7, -0.085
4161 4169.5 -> 5.2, 2.5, -0.138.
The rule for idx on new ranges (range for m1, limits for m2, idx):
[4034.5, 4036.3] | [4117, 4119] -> -0.14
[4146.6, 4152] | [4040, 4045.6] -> 0.14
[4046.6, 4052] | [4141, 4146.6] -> 0.01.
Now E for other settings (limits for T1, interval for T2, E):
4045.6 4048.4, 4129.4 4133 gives 5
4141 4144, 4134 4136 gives -3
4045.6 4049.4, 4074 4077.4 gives 7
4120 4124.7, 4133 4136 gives -29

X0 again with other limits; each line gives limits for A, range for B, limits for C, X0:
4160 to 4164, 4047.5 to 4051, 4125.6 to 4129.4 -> -16.3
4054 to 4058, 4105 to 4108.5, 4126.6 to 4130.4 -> -12.2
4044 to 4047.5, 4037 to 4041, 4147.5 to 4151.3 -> -12.2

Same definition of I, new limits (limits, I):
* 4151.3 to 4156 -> 0.36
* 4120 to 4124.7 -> 0.25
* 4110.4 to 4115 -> 0.39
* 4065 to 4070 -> 0.25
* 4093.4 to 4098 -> 0.56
